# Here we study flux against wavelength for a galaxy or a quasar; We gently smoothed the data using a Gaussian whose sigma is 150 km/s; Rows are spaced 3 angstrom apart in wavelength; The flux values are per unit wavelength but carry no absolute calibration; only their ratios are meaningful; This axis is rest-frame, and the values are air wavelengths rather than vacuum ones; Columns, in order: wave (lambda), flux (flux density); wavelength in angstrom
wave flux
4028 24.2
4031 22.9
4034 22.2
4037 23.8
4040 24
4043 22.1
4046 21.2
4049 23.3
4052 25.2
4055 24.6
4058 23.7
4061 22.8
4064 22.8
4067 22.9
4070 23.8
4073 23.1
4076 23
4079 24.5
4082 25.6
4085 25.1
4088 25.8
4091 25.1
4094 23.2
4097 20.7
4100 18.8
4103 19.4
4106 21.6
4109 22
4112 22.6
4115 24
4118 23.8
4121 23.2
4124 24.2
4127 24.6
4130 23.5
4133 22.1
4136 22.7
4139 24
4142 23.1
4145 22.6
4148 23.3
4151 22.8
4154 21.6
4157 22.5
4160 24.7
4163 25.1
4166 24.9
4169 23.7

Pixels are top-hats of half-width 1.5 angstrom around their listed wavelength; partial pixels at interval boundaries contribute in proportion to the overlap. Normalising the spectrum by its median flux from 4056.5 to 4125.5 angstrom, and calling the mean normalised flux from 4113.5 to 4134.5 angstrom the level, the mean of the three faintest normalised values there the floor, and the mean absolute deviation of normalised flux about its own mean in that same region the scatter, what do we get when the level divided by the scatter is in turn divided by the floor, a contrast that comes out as 40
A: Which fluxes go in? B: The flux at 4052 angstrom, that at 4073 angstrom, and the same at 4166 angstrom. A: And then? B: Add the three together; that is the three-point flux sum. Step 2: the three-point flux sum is 73.2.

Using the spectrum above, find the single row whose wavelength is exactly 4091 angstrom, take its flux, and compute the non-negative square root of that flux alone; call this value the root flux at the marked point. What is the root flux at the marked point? 5.010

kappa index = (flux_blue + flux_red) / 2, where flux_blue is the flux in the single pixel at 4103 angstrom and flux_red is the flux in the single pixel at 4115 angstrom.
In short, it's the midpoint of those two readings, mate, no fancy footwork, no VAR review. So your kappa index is 21.7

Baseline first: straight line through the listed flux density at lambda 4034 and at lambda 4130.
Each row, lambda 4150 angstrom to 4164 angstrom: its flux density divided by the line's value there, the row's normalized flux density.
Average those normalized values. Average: 0.98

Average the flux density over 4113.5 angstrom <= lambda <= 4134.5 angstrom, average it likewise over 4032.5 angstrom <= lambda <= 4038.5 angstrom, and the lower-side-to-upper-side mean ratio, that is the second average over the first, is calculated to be 0.97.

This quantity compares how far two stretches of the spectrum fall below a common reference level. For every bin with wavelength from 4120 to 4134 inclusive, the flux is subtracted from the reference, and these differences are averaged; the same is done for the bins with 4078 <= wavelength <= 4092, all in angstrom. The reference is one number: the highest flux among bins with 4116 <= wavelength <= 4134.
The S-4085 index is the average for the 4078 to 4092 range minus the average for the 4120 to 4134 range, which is -1.7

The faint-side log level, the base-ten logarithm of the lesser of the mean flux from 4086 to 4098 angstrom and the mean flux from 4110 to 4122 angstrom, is 1.37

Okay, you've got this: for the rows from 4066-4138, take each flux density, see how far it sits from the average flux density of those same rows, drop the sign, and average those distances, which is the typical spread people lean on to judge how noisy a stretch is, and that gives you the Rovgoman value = 1.3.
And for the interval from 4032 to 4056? 1.1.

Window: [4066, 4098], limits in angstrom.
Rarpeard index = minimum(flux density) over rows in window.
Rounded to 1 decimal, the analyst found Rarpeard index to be 20.7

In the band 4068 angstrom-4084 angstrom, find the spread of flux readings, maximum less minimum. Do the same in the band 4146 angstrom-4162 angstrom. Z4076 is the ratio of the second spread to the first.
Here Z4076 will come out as 1.2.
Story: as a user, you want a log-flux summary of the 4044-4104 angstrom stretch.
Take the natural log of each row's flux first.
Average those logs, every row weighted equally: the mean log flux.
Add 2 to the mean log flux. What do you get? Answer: 5.14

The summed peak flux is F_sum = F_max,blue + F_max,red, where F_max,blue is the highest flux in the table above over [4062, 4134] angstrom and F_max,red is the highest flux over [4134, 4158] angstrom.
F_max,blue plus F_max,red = 49.8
